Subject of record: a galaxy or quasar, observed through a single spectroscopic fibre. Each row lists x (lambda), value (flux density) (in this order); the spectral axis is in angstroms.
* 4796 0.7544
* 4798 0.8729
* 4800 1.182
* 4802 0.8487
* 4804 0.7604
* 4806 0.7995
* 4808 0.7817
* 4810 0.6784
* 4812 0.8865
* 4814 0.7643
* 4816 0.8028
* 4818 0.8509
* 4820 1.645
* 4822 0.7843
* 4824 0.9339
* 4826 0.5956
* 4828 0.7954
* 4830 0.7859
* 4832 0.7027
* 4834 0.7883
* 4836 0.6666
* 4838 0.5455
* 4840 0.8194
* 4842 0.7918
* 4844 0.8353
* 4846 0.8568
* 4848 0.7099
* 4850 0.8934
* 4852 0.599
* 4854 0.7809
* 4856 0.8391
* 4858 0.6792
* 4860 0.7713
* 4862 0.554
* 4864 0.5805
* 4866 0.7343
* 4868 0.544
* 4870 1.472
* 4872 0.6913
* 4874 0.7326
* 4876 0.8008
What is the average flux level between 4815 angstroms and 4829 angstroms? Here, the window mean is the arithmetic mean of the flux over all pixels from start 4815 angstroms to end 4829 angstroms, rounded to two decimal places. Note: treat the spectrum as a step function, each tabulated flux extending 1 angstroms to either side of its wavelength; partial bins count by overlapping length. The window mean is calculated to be 0.92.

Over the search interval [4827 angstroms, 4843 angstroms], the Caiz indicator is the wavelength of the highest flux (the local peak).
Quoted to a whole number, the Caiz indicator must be 4840 angstroms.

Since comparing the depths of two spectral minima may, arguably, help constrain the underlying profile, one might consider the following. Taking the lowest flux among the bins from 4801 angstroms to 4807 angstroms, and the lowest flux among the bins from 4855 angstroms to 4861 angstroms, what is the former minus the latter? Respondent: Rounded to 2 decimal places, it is 0.08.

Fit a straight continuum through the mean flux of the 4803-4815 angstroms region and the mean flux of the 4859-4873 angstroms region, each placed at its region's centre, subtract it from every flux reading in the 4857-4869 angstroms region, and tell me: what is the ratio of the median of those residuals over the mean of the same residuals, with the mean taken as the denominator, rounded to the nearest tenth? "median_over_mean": 1.1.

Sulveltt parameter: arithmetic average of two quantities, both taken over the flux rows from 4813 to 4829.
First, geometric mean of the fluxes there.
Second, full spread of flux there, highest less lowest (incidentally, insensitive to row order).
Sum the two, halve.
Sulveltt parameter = 1.0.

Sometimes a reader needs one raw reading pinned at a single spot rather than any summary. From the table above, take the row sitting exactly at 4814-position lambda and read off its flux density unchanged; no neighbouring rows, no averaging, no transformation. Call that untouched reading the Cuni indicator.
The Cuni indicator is 0.7643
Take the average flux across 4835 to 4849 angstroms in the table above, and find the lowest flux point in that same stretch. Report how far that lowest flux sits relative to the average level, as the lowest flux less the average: -0.201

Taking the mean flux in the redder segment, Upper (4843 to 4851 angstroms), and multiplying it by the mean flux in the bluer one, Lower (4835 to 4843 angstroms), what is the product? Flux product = 0.581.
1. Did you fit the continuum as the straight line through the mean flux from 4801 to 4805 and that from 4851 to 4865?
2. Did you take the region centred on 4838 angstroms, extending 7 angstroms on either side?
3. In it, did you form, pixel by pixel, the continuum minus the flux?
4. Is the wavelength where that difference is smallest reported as 4844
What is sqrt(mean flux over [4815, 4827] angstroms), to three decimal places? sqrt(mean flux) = 0.967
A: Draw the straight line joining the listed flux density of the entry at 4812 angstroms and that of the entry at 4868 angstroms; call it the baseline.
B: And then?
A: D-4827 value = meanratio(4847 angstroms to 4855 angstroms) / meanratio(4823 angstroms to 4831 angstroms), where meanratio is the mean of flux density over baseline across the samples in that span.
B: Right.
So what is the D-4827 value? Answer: 1.177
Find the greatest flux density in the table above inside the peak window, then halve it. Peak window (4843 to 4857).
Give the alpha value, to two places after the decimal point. 0.45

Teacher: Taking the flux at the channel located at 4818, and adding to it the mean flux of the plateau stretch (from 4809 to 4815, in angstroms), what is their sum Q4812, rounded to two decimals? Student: 1.63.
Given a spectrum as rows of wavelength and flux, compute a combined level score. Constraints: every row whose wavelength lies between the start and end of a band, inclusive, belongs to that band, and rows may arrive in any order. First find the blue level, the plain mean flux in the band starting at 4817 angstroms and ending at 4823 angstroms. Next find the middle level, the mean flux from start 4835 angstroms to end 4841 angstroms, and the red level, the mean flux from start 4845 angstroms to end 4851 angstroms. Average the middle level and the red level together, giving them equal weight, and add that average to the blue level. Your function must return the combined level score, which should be 1.84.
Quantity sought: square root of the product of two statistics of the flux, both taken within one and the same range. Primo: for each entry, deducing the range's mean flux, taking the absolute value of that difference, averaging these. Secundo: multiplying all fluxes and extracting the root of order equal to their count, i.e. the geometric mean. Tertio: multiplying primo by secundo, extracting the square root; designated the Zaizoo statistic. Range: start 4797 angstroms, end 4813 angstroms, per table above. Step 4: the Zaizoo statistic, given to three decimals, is 0.285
